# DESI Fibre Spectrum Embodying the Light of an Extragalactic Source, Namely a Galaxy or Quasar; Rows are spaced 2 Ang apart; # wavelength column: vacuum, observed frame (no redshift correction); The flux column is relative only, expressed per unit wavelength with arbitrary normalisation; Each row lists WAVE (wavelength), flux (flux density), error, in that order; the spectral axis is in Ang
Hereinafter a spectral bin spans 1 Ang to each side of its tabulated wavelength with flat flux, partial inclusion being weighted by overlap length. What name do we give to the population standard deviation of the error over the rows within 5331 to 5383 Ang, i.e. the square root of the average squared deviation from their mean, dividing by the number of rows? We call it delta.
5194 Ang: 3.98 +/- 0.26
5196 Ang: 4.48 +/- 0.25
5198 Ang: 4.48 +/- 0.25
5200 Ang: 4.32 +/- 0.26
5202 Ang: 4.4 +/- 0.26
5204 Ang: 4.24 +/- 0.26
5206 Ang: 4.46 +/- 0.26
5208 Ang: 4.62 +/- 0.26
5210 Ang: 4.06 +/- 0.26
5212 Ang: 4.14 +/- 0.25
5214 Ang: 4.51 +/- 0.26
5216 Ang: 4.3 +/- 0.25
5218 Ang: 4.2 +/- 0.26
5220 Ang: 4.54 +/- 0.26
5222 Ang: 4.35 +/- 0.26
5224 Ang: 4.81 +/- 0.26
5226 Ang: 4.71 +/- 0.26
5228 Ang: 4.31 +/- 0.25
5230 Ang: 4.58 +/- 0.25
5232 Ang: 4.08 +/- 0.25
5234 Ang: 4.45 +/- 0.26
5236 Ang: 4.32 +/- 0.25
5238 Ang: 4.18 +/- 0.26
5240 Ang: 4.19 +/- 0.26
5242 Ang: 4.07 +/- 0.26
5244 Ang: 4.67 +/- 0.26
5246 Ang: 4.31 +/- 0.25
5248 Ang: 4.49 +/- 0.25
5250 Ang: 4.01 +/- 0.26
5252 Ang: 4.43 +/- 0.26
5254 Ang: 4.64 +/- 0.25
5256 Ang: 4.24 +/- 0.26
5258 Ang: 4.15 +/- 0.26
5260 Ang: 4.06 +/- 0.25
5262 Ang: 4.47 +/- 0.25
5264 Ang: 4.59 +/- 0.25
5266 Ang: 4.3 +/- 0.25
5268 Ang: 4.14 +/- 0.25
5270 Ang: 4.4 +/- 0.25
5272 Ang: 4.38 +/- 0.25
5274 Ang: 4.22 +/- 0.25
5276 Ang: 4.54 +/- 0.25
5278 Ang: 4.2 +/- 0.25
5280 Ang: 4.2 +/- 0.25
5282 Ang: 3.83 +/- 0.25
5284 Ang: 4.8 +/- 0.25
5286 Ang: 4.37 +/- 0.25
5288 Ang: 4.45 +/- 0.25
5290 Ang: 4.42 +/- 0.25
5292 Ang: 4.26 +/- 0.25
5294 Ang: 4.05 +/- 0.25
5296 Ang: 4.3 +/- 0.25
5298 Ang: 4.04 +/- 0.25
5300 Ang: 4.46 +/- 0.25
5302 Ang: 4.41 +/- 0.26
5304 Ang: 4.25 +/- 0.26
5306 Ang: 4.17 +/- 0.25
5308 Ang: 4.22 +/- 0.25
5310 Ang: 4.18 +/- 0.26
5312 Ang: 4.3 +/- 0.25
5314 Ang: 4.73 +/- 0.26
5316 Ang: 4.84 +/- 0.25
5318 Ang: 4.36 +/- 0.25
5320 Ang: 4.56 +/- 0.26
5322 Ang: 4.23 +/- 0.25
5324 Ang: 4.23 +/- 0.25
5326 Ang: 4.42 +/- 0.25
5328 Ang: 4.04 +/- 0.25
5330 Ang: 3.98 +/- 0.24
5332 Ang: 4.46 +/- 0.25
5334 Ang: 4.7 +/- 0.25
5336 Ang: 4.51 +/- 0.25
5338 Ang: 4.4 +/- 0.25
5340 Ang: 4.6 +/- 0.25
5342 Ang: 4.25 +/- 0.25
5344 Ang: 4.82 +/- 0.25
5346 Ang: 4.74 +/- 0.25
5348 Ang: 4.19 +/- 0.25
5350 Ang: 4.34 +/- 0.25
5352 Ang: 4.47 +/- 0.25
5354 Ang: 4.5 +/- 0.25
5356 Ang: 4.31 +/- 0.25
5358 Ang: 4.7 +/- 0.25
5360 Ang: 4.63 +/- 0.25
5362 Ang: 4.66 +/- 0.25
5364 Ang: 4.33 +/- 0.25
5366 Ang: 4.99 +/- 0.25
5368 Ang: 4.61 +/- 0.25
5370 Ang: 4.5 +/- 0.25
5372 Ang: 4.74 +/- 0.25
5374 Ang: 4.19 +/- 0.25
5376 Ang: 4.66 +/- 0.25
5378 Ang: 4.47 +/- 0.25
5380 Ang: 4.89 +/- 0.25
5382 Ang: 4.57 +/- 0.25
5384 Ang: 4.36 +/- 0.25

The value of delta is 0.0000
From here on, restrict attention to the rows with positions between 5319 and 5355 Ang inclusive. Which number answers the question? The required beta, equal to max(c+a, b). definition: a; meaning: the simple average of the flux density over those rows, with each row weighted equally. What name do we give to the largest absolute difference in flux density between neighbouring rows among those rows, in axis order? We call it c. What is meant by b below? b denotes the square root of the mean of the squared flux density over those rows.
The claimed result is 4.98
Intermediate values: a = 4.41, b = 4.42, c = 0.57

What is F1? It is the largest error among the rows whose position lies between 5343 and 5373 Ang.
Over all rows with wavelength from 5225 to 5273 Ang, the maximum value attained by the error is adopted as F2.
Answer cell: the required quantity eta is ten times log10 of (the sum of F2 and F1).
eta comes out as -2.92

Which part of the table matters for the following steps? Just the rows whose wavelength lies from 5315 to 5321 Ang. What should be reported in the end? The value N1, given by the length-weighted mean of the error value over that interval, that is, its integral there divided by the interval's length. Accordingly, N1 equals 0.253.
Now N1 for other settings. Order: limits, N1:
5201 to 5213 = 0.258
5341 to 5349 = 0.250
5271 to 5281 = 0.250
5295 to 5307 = 0.253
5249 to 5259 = 0.258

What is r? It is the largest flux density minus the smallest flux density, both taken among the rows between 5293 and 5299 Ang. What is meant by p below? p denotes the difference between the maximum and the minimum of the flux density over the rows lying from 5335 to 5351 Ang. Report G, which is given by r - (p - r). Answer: -0.1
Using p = 0.63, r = 0.26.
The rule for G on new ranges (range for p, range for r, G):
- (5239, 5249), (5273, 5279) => 0.1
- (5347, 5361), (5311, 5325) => 0.7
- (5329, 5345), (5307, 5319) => 0.5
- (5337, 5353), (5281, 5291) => 1.3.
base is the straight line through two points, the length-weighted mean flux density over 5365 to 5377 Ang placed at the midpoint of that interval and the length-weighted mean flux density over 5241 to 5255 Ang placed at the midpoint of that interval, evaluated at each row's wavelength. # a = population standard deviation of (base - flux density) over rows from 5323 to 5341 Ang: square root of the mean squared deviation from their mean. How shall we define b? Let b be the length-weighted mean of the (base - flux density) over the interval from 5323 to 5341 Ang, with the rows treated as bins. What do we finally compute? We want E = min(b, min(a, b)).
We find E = 0.17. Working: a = 0.22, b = 0.17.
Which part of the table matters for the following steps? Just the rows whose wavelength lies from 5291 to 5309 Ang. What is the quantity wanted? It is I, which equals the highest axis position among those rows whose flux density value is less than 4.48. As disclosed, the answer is 5308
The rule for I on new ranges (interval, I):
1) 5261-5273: 5272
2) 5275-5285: 5282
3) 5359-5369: 5364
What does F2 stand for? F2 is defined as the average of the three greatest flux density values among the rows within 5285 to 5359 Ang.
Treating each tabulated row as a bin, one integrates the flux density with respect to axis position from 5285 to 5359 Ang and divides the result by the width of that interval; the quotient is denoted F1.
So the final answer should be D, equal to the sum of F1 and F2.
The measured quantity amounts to 9.19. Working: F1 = 4.39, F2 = 4.80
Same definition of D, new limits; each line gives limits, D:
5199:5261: 9.08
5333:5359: 9.26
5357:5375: 9.40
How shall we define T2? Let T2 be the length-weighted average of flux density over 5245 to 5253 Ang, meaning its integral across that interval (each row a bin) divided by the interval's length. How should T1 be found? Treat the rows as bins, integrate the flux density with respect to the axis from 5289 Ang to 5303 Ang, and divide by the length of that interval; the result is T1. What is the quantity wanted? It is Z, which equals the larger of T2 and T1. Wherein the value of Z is 4.31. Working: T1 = 4.28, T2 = 4.31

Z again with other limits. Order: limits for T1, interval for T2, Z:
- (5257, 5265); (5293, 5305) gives 4.32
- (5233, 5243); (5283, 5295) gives 4.39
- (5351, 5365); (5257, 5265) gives 4.51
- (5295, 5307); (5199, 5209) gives 4.41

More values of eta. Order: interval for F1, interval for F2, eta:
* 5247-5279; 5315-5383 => -2.84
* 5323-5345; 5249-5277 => -2.92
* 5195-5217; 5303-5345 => -2.84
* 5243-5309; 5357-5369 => -2.92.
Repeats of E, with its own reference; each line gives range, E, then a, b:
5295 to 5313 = 0.12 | 0.12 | 0.22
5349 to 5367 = 0.04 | 0.20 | 0.04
